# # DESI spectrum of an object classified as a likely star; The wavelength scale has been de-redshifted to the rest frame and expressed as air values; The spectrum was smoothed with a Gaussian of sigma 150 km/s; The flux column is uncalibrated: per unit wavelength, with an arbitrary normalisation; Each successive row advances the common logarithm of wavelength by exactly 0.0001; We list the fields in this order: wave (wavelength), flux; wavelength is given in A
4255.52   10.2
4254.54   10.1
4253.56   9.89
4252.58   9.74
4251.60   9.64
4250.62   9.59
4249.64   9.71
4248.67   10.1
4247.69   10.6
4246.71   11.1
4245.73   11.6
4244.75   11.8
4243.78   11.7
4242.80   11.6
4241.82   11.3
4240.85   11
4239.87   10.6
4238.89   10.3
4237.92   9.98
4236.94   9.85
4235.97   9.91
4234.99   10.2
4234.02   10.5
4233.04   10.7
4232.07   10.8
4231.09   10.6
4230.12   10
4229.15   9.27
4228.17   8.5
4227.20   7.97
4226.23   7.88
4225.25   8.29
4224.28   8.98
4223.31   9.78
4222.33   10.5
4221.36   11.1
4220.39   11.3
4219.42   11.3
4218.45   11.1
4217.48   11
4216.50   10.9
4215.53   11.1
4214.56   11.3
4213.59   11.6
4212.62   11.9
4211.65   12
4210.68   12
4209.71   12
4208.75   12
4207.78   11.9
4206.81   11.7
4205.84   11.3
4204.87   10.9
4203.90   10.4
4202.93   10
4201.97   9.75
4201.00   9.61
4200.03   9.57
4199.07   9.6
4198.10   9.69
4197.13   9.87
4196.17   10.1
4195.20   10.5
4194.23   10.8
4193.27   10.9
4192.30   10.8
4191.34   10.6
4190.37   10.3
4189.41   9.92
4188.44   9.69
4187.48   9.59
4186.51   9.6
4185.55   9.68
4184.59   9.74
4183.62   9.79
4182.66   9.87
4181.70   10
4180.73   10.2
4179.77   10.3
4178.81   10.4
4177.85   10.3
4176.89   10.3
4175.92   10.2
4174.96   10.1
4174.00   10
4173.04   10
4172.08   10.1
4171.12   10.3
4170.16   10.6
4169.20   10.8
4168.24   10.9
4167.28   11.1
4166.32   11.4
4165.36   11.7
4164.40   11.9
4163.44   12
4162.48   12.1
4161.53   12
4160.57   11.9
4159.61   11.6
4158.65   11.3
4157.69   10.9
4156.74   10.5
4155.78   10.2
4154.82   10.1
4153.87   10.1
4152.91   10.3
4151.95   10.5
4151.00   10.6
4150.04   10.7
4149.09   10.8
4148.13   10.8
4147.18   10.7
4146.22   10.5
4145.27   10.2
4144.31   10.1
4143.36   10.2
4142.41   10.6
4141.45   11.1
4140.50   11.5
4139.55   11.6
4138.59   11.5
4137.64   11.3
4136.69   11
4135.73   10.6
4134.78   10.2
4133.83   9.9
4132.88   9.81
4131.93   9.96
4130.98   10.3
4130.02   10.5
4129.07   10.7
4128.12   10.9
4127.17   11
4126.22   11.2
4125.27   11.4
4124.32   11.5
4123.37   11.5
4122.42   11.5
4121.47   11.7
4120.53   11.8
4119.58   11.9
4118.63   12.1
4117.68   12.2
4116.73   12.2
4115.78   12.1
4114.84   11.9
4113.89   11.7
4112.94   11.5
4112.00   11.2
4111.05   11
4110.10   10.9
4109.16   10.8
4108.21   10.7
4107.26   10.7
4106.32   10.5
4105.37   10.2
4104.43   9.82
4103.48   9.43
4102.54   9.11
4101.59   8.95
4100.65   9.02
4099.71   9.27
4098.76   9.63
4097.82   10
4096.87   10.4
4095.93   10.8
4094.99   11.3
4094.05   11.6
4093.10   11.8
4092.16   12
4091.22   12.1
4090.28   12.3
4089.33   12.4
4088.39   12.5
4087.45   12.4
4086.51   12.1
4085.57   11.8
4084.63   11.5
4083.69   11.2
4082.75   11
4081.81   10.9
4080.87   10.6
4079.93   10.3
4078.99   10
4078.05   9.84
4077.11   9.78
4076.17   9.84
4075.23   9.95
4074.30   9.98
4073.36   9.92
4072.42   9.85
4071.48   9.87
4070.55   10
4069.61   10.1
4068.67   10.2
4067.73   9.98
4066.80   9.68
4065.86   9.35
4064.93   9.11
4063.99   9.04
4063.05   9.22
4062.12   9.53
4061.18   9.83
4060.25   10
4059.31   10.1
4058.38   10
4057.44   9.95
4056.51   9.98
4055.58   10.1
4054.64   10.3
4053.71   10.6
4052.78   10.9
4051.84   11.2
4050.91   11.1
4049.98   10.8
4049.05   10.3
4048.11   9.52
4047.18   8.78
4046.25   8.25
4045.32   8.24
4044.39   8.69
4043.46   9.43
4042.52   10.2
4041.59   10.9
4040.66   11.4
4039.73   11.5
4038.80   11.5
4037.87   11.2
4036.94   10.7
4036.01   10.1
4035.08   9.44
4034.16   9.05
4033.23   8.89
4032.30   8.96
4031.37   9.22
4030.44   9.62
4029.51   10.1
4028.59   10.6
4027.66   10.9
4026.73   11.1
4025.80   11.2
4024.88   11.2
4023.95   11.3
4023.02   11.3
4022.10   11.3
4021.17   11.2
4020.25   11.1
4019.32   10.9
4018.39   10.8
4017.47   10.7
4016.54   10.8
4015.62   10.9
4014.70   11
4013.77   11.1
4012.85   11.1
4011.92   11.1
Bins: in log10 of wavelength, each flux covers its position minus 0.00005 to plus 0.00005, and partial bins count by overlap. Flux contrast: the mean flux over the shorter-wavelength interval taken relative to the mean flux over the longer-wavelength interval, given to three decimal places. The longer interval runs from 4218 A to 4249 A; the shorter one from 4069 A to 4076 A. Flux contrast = 0.965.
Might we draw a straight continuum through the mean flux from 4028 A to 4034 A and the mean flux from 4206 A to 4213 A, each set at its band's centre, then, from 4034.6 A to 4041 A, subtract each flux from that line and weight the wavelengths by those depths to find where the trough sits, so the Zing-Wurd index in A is 4038.9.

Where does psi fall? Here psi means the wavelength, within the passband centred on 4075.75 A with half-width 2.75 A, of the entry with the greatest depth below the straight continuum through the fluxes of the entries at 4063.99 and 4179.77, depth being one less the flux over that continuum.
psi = 4077.11 A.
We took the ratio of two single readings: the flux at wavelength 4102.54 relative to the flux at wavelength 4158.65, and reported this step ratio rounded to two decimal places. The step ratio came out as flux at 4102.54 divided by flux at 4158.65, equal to 0.81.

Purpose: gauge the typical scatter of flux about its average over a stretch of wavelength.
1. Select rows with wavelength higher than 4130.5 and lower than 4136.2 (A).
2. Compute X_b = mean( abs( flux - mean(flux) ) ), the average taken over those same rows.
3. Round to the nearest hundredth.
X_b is 0.24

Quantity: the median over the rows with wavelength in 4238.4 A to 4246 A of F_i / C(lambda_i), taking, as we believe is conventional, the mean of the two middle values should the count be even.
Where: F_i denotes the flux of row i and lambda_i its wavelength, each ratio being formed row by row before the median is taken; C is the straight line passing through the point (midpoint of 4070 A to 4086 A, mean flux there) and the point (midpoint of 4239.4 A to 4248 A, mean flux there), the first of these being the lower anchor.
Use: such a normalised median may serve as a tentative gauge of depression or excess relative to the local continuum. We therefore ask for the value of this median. 1.02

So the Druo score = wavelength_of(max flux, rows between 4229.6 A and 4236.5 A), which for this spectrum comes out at 4232.07 A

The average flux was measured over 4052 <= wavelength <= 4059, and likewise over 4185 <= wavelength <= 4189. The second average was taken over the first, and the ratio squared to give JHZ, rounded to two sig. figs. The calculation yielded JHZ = 0.88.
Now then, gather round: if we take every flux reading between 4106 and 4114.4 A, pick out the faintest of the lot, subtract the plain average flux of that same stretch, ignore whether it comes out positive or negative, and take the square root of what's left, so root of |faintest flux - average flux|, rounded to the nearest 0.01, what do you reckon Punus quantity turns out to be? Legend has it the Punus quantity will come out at 0.71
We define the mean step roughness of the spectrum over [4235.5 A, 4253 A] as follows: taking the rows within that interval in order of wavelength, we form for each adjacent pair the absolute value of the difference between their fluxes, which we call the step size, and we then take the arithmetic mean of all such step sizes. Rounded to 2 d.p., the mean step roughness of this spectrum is 0.26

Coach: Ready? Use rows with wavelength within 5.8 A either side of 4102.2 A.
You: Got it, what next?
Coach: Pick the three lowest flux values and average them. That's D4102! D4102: 9.0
